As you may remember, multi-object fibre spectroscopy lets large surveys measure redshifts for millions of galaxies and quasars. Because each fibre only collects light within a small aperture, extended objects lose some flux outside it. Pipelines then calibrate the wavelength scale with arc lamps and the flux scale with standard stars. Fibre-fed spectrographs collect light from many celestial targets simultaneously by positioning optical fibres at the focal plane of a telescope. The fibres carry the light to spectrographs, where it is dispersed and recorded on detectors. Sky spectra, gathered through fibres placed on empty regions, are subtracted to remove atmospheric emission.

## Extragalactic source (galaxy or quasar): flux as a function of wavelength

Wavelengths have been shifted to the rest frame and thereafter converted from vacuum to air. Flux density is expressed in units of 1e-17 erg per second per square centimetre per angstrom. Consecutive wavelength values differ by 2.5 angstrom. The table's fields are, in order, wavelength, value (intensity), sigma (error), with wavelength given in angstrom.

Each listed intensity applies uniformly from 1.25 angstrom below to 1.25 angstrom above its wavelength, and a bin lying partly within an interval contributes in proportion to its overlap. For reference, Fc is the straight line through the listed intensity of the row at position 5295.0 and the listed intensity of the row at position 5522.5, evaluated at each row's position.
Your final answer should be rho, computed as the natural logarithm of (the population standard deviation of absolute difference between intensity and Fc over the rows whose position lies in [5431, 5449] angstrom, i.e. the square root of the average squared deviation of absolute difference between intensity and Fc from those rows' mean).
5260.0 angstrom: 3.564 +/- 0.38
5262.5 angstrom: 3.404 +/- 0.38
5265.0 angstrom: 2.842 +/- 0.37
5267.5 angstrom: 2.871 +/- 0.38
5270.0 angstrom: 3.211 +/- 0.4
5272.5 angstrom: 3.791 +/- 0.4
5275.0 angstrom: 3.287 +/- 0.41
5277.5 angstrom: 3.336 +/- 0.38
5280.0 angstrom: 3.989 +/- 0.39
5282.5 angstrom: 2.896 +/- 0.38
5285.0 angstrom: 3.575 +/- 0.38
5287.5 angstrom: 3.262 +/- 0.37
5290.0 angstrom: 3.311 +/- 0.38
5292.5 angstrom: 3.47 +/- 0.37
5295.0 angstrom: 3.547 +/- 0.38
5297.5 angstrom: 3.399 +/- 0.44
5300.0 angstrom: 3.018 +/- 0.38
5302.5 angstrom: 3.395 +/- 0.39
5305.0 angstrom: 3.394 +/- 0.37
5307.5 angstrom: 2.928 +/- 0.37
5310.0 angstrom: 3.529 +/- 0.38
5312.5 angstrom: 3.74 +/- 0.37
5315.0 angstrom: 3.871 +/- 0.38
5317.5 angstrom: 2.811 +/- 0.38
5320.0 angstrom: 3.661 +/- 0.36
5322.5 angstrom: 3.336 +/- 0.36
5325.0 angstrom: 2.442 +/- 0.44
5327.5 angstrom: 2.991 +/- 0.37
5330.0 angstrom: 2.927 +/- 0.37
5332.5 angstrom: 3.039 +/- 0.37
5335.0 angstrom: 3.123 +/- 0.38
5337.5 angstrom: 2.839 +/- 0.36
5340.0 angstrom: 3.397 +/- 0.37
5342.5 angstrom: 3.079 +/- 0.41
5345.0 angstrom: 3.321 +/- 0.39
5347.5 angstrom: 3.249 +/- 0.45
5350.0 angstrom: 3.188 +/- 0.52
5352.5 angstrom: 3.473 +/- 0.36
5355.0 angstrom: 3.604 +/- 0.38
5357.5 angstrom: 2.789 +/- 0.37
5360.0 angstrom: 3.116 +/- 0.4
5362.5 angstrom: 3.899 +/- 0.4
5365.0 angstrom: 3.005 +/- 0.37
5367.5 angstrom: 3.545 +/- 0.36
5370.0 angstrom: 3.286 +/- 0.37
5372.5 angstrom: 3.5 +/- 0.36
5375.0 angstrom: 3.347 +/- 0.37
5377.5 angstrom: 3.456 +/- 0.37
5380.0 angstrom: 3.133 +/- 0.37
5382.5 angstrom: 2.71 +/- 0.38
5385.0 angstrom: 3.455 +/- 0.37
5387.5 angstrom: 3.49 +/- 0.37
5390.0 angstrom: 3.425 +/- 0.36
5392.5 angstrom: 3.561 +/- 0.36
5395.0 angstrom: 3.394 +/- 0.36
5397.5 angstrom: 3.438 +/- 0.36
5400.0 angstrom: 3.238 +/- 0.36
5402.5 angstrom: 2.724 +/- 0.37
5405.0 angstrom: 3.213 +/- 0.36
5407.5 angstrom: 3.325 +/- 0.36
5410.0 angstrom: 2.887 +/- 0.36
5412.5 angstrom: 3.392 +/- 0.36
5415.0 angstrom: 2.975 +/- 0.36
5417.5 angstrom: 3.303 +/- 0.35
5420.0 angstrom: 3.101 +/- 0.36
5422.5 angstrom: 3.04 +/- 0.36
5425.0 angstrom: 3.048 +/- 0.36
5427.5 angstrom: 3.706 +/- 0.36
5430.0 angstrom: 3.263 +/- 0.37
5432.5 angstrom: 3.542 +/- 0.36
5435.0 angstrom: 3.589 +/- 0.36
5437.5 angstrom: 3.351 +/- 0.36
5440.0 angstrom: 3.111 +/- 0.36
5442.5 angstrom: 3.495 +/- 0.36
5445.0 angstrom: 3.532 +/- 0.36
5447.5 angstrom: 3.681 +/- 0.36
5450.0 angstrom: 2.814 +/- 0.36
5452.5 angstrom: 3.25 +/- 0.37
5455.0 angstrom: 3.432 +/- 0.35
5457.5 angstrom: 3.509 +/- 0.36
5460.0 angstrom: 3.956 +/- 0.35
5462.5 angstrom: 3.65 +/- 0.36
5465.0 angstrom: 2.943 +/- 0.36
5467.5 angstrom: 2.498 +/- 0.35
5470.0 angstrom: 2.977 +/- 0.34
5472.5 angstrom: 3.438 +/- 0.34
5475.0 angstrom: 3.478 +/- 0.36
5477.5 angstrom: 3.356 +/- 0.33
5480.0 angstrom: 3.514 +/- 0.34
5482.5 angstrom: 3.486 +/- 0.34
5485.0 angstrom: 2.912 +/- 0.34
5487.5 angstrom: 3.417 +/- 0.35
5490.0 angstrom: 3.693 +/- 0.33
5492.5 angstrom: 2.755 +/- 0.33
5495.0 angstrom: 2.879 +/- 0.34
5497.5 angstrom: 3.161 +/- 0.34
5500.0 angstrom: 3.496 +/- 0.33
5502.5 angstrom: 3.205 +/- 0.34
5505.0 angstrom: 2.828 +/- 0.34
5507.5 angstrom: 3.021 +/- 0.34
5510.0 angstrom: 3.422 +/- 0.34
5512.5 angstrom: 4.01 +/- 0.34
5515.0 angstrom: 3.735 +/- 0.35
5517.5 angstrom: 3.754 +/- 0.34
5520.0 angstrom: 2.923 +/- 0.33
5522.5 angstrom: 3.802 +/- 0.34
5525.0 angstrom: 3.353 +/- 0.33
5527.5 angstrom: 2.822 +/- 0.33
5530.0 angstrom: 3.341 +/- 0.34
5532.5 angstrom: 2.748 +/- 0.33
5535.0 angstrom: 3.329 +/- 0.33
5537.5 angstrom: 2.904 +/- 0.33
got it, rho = -1.8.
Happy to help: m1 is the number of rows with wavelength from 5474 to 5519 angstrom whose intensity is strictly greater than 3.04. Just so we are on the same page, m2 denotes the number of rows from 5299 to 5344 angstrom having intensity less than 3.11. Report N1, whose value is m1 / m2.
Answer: 1.4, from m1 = 13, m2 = 9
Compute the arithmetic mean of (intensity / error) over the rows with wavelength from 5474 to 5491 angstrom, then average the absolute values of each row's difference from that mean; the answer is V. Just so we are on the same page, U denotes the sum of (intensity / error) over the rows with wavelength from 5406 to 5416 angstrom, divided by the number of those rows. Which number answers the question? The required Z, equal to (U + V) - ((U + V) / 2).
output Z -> 4.7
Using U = 8.7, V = 0.57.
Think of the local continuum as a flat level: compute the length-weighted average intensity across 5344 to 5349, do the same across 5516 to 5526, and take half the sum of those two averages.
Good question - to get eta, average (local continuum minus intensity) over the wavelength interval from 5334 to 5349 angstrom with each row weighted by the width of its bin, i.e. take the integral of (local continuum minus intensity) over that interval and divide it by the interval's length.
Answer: 0.20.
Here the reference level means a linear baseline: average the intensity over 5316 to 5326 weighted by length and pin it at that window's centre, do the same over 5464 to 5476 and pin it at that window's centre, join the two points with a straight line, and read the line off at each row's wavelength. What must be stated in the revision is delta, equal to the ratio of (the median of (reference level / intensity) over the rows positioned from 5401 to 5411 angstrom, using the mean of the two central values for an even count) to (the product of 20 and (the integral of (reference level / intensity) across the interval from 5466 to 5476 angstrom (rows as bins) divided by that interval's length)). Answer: 0.0501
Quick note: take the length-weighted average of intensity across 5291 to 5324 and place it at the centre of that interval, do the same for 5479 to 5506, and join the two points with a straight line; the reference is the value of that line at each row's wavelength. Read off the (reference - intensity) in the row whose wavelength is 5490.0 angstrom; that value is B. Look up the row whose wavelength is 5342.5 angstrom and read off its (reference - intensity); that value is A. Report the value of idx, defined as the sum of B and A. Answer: -0.20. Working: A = 0.3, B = -0.5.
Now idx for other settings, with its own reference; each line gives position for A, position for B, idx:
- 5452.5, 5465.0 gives 0.30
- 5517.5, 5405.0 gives -0.48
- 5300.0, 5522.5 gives -0.24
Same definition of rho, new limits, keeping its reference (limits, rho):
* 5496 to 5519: -1.2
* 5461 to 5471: -0.9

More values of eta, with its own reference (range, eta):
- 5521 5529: 0.06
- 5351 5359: 0.09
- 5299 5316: -0.04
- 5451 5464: -0.16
